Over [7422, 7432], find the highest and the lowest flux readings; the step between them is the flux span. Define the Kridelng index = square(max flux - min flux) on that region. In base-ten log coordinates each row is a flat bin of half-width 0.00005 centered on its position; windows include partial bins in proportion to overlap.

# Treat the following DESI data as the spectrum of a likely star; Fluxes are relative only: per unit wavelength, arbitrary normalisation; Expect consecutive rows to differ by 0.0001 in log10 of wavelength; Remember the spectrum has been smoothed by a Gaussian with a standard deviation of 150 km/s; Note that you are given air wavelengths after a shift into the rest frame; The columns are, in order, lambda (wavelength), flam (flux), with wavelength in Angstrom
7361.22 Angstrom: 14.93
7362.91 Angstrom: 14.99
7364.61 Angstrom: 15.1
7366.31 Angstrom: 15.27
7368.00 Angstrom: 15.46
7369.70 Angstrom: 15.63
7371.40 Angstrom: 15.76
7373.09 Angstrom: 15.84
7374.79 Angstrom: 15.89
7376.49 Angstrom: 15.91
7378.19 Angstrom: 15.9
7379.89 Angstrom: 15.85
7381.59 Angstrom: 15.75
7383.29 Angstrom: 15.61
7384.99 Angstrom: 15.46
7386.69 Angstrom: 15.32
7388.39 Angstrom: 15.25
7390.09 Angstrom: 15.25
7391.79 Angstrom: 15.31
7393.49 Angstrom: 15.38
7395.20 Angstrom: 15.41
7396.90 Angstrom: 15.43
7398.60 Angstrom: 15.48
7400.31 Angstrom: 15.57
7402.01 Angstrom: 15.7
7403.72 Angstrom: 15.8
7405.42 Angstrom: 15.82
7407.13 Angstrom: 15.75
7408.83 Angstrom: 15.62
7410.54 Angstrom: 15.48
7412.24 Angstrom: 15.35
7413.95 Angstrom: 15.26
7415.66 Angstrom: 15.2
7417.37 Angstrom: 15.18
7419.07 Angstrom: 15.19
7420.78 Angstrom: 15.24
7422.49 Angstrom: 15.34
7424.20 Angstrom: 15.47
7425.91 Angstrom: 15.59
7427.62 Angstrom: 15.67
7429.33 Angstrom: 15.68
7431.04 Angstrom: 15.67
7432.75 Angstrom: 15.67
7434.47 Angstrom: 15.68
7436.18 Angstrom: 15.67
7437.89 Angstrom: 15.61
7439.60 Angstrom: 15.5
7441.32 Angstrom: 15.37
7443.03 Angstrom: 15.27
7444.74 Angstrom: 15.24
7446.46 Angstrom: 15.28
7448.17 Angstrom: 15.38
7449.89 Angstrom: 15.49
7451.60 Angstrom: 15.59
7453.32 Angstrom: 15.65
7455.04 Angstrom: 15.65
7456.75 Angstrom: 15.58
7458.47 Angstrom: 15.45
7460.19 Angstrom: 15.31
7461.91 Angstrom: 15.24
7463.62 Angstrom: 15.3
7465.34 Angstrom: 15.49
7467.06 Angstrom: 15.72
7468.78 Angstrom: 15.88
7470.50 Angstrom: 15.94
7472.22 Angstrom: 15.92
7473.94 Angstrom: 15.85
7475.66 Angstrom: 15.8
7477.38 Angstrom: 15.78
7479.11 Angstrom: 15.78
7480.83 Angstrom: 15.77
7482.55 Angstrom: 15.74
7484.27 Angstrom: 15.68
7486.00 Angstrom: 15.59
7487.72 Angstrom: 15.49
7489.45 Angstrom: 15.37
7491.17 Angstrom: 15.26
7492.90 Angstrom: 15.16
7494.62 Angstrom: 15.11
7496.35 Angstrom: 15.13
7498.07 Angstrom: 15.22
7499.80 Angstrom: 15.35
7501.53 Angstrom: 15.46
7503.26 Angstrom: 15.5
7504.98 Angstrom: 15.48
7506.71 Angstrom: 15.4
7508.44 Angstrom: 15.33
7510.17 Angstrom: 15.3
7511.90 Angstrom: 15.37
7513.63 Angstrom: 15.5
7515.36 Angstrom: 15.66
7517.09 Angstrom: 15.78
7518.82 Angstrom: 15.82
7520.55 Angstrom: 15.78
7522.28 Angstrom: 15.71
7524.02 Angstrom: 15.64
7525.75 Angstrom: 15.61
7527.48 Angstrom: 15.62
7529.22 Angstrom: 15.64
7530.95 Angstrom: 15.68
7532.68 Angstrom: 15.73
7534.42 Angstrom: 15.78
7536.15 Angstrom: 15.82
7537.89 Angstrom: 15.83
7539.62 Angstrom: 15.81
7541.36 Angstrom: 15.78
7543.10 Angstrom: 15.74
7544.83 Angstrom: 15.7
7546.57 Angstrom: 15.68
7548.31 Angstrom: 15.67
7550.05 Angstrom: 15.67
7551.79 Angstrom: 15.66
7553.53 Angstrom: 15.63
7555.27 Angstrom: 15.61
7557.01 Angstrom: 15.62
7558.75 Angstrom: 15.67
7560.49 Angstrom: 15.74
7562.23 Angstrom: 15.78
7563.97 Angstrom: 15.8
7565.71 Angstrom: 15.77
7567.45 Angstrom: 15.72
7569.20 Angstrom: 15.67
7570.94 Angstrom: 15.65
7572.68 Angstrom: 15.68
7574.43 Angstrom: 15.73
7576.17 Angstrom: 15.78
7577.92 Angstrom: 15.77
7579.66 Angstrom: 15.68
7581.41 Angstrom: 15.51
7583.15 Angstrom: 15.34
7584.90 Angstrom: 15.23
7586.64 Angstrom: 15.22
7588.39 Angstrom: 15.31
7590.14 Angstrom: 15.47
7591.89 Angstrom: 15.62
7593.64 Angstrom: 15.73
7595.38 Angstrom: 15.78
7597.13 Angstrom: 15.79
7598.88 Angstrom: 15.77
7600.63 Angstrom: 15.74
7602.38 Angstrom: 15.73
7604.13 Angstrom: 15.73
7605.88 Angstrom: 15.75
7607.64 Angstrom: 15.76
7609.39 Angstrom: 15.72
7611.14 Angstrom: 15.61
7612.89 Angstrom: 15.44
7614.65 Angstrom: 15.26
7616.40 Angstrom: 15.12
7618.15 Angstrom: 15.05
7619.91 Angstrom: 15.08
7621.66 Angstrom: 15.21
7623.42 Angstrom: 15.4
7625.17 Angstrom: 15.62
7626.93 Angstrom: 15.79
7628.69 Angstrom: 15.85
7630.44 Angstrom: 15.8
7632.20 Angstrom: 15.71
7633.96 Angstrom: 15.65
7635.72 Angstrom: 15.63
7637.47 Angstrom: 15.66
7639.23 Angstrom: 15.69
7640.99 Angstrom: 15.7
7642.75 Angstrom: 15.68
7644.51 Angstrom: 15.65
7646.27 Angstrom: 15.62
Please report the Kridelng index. 0.12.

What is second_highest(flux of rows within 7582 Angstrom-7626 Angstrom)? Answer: 15.78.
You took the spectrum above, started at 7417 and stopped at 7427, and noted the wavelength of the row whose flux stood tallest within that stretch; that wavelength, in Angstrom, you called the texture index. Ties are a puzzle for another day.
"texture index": 7425.91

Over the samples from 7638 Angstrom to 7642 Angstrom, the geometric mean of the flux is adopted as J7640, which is 15.7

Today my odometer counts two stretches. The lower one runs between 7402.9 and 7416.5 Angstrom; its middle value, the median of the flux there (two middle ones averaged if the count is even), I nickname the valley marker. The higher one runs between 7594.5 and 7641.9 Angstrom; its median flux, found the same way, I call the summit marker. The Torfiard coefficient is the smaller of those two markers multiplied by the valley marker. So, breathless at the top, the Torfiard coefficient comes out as 242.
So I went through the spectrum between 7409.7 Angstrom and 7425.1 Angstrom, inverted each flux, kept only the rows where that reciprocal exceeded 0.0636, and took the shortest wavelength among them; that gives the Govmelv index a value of 7410.54 Angstrom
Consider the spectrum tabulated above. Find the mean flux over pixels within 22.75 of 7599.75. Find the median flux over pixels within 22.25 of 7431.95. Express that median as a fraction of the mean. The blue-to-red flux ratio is 1.00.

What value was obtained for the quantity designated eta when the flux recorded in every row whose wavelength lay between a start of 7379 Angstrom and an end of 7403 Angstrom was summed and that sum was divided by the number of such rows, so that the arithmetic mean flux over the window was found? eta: 15.48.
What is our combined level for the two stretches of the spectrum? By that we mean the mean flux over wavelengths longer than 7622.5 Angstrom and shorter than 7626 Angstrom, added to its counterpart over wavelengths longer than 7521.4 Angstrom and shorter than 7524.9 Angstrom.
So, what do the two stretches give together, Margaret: 31.2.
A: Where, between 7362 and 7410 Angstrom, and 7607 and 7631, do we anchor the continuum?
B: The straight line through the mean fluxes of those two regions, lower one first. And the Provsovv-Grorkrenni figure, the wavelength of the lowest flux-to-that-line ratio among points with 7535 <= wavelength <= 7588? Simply 7586.64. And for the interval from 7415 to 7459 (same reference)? 7417.37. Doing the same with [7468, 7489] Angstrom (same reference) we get 7487.72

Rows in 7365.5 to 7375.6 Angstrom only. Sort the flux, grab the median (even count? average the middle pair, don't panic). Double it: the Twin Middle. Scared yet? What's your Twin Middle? 31.4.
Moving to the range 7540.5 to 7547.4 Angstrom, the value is 31.4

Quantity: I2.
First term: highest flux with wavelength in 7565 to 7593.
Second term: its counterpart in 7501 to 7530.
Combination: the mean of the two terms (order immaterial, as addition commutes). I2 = 15.80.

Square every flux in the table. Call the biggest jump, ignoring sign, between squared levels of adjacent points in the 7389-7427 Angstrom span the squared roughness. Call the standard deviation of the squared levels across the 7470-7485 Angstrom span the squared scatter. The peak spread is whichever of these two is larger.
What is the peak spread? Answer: 4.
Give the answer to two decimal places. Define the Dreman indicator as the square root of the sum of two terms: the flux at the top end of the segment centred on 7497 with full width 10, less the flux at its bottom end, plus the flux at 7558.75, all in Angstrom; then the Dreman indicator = 4.00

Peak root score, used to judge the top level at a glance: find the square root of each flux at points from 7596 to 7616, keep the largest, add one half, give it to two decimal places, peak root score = 4.47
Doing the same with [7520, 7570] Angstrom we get 4.48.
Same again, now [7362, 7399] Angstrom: 4.49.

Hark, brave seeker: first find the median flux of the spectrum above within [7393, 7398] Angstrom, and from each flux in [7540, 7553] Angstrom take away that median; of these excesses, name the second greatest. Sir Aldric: 0.33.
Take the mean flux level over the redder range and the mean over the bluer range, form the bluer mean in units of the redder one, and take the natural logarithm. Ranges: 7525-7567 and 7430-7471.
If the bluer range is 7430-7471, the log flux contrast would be -0.012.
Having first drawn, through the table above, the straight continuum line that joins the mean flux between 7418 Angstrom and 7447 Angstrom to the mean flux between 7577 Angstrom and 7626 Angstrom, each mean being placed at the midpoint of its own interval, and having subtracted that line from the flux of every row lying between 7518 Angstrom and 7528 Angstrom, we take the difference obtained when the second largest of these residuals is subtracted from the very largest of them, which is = 0.040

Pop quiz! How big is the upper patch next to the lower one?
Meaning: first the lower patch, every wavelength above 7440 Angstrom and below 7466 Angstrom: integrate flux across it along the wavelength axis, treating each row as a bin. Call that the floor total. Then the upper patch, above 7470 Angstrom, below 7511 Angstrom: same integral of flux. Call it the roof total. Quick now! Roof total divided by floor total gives 1.6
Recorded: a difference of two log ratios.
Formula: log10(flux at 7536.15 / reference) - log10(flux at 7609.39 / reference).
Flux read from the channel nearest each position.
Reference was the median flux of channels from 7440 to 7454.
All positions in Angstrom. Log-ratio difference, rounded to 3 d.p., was 0.003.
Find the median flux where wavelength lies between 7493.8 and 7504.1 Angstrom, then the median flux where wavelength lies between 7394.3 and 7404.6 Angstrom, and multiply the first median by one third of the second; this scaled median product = 79.1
